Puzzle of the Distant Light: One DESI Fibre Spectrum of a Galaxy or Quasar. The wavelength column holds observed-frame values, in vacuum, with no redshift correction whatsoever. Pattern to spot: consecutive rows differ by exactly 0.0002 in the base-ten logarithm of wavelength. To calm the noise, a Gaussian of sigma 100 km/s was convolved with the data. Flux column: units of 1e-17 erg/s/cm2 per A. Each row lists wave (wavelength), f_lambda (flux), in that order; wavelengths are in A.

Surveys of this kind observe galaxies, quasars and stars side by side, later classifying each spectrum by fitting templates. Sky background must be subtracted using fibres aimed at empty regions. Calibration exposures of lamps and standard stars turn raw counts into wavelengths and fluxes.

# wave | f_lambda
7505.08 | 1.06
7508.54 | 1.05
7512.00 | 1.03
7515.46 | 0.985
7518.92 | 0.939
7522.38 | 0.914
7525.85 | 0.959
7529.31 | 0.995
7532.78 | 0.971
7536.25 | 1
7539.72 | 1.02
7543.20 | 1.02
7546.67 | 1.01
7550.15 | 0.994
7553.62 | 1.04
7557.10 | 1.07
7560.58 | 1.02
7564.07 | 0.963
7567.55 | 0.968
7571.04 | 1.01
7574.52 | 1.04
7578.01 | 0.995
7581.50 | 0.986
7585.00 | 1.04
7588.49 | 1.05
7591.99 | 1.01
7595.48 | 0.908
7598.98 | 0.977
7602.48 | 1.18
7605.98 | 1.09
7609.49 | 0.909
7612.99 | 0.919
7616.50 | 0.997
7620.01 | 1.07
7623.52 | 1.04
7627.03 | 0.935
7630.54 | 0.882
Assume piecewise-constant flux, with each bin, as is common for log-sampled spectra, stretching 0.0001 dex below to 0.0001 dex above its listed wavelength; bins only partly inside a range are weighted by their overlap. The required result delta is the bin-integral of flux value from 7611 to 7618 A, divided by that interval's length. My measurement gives 0.96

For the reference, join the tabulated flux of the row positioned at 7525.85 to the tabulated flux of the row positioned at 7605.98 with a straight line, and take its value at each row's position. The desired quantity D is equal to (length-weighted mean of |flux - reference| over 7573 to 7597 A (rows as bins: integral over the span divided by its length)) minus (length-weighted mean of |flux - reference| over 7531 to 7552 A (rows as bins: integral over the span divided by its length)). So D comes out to 0.03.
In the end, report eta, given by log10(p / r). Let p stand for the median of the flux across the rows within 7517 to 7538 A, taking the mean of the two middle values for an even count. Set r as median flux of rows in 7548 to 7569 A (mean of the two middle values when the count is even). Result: -0.019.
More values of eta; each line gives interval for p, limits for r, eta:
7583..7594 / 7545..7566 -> 0.011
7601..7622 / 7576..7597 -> 0.013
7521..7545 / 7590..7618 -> 0.004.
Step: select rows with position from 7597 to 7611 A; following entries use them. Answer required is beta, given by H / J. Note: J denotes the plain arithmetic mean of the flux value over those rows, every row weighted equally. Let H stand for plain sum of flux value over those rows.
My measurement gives 4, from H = 4.2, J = 1.04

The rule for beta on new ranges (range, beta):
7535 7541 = 2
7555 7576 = 6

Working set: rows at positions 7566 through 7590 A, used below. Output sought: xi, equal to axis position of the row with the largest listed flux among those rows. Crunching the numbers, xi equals 7588.49 A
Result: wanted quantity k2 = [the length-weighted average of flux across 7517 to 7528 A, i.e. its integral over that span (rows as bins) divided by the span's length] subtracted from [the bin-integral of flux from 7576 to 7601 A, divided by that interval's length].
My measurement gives 0.06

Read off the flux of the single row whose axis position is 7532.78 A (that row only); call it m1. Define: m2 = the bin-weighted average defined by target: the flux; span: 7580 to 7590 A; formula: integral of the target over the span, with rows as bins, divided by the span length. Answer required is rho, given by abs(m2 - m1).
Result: 0.05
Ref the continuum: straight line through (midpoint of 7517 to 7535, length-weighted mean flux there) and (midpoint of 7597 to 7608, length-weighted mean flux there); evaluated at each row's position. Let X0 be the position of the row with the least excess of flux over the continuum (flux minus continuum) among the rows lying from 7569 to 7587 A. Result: 7581.50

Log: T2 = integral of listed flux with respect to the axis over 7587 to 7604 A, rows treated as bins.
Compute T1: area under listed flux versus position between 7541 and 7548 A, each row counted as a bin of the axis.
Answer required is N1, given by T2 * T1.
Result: 124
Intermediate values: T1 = 7.1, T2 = 17.4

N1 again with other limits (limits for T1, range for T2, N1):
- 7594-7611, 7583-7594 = 195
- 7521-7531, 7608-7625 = 161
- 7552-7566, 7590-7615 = 358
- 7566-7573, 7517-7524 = 45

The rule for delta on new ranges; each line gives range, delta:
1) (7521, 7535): 0.96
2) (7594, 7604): 1.02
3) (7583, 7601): 1.00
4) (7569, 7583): 1.01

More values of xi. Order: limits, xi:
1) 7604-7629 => 7605.98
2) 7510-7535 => 7512.00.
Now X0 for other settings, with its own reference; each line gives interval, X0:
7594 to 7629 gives 7627.03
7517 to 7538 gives 7522.38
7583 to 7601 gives 7595.48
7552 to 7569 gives 7567.55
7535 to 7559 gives 7550.15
